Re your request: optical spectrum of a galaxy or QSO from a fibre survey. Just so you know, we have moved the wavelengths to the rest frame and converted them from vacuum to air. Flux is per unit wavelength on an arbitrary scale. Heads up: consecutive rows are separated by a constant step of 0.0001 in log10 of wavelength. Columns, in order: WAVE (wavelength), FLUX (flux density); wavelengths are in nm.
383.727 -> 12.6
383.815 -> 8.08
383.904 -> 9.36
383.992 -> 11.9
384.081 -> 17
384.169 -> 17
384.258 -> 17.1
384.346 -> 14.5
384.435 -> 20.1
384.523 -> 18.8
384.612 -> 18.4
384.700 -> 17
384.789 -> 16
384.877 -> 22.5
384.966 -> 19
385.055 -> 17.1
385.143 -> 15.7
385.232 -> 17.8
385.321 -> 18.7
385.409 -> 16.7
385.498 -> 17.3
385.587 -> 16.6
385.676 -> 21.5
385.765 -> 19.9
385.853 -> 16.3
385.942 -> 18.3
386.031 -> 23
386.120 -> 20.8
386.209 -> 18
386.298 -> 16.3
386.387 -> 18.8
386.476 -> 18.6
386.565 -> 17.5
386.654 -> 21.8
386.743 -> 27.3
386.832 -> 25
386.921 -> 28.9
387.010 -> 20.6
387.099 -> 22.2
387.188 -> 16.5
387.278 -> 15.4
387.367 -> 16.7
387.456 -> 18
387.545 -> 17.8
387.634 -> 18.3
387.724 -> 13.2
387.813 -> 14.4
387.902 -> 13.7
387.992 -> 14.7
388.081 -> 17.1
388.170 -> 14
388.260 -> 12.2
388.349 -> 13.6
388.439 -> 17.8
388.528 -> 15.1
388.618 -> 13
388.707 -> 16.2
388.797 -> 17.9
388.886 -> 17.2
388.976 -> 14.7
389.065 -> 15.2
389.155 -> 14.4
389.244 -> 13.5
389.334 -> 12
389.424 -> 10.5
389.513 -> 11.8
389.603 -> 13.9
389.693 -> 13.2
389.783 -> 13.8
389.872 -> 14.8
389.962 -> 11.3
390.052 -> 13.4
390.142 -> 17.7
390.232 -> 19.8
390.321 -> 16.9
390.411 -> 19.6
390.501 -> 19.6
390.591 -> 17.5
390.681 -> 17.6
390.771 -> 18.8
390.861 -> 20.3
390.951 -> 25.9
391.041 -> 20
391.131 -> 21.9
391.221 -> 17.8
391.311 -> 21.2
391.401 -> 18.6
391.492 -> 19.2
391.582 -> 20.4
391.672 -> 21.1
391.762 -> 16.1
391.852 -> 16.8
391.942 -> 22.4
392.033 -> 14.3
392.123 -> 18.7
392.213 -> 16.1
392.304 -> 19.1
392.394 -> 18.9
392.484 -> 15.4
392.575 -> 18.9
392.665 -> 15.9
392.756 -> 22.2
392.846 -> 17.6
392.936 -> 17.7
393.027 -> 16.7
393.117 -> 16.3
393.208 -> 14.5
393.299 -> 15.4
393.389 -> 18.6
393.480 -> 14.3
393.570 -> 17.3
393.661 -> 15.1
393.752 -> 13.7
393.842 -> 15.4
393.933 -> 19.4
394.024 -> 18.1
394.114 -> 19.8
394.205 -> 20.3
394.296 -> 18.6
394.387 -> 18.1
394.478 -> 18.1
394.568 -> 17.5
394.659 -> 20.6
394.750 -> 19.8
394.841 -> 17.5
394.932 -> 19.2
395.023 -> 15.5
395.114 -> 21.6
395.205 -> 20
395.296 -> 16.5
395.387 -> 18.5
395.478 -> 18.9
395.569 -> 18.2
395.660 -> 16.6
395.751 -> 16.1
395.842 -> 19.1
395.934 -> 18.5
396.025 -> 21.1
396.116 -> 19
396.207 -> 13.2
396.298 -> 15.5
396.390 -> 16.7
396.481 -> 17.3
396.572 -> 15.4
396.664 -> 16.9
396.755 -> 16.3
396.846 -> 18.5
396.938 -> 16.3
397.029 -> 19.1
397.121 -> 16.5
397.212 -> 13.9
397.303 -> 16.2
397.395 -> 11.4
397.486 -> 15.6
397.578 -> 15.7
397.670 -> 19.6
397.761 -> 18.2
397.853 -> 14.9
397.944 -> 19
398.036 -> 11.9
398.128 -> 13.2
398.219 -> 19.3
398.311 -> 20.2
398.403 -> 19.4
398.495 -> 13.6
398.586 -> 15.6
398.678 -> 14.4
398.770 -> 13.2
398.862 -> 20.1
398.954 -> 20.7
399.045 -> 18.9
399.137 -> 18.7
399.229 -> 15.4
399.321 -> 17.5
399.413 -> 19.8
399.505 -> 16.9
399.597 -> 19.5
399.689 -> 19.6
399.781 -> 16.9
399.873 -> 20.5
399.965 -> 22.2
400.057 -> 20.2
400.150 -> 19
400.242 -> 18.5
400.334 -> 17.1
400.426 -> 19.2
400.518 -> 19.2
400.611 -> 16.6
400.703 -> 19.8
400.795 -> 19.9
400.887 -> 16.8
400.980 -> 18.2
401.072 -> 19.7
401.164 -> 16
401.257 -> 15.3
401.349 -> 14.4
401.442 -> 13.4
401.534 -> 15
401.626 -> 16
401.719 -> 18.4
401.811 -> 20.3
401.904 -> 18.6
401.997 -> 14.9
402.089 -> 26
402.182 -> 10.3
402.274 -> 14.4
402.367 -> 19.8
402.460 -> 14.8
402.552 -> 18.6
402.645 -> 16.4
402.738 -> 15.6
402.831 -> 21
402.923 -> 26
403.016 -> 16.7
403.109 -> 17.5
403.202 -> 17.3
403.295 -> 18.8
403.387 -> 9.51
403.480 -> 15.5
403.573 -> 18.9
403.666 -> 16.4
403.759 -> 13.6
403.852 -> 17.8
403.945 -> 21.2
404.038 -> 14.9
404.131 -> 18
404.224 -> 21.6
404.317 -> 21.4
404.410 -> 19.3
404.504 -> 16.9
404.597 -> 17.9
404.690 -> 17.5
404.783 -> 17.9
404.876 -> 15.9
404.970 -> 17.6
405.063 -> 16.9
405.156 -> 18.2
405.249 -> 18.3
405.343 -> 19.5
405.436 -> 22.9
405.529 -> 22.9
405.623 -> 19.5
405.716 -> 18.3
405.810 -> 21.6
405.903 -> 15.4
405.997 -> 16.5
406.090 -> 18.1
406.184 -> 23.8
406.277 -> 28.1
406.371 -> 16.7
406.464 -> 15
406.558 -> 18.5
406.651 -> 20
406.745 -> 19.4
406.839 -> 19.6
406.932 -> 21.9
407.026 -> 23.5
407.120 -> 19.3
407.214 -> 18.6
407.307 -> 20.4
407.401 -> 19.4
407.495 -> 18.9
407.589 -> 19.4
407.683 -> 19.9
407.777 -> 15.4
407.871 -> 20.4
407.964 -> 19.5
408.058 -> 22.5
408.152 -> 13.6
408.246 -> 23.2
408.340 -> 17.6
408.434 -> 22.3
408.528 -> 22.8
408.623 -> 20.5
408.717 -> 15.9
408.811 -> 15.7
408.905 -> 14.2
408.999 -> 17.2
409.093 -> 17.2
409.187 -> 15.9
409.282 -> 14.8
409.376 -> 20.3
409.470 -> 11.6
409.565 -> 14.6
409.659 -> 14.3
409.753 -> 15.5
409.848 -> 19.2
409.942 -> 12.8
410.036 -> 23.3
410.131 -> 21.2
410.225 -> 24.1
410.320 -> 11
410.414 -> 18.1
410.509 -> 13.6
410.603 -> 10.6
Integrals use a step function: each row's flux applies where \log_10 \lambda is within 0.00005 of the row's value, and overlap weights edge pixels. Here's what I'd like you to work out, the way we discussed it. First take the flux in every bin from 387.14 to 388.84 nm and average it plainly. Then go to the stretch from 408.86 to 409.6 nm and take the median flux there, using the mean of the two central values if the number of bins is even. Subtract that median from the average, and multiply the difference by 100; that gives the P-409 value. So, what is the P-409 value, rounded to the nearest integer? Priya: 21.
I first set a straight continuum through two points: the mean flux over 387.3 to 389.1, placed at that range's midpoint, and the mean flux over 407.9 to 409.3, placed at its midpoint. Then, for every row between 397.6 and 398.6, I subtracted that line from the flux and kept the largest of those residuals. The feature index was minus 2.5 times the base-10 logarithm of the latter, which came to -1.3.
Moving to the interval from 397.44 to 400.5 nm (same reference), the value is -1.8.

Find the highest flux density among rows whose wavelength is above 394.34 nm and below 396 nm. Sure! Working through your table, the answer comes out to 21.6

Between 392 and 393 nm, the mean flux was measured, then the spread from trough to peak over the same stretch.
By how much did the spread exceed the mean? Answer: -10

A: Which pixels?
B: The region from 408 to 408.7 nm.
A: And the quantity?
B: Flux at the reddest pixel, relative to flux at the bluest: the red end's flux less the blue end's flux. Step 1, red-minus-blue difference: -2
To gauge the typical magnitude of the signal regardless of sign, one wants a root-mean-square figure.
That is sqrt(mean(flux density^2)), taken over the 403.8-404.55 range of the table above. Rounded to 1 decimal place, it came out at 19.0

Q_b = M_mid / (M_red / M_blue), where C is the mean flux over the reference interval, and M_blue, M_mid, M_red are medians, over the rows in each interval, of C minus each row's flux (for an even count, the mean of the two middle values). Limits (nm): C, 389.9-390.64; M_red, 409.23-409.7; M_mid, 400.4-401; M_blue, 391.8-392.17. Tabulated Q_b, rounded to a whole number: 1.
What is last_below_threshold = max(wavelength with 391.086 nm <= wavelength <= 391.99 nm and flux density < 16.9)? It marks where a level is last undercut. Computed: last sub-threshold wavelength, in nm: 391.852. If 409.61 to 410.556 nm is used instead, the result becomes 410.509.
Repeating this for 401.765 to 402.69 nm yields 402.645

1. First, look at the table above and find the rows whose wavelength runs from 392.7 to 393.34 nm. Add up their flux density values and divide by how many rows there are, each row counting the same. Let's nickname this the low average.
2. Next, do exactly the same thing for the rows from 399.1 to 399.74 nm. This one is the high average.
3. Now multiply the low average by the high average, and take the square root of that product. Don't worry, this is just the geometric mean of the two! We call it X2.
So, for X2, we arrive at 17.7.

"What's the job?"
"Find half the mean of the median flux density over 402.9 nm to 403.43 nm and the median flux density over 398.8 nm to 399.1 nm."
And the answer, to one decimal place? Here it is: 9.4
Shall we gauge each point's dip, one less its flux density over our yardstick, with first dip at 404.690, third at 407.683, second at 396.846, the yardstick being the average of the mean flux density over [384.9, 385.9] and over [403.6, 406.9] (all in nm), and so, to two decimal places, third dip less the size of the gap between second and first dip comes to -0.14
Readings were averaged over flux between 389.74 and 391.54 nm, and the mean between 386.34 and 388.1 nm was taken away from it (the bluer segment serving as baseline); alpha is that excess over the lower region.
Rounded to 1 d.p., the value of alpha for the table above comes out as -0.5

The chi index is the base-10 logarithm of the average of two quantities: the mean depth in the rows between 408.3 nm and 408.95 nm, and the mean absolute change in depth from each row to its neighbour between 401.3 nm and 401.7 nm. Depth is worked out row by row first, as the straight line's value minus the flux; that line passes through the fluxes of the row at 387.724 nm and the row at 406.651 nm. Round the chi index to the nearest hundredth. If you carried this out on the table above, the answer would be 0.24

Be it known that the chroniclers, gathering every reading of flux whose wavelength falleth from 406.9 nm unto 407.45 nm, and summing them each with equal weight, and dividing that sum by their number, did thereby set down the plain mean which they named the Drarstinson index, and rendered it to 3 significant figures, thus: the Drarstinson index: 20.5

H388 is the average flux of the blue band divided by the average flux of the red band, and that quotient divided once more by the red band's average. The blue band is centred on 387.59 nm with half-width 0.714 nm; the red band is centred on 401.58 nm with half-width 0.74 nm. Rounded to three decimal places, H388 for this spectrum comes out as 0.061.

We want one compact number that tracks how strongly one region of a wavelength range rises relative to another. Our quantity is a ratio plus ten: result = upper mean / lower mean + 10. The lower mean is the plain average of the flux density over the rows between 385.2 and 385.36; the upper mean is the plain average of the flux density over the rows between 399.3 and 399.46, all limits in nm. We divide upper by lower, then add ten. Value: 11.0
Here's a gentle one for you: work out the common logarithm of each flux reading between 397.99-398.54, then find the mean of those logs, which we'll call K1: 1.20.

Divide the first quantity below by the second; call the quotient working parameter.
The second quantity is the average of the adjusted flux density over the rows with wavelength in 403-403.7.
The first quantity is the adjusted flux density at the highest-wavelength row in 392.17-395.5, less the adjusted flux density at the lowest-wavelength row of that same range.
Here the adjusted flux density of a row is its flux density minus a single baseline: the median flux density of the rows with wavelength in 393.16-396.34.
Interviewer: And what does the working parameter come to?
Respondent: -2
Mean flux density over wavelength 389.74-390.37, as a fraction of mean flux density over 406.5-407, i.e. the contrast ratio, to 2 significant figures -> 0.77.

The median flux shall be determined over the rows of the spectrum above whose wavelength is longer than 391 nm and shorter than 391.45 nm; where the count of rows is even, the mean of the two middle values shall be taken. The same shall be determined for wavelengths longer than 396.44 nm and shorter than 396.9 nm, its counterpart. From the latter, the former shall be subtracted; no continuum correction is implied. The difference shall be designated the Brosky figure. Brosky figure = -3.1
